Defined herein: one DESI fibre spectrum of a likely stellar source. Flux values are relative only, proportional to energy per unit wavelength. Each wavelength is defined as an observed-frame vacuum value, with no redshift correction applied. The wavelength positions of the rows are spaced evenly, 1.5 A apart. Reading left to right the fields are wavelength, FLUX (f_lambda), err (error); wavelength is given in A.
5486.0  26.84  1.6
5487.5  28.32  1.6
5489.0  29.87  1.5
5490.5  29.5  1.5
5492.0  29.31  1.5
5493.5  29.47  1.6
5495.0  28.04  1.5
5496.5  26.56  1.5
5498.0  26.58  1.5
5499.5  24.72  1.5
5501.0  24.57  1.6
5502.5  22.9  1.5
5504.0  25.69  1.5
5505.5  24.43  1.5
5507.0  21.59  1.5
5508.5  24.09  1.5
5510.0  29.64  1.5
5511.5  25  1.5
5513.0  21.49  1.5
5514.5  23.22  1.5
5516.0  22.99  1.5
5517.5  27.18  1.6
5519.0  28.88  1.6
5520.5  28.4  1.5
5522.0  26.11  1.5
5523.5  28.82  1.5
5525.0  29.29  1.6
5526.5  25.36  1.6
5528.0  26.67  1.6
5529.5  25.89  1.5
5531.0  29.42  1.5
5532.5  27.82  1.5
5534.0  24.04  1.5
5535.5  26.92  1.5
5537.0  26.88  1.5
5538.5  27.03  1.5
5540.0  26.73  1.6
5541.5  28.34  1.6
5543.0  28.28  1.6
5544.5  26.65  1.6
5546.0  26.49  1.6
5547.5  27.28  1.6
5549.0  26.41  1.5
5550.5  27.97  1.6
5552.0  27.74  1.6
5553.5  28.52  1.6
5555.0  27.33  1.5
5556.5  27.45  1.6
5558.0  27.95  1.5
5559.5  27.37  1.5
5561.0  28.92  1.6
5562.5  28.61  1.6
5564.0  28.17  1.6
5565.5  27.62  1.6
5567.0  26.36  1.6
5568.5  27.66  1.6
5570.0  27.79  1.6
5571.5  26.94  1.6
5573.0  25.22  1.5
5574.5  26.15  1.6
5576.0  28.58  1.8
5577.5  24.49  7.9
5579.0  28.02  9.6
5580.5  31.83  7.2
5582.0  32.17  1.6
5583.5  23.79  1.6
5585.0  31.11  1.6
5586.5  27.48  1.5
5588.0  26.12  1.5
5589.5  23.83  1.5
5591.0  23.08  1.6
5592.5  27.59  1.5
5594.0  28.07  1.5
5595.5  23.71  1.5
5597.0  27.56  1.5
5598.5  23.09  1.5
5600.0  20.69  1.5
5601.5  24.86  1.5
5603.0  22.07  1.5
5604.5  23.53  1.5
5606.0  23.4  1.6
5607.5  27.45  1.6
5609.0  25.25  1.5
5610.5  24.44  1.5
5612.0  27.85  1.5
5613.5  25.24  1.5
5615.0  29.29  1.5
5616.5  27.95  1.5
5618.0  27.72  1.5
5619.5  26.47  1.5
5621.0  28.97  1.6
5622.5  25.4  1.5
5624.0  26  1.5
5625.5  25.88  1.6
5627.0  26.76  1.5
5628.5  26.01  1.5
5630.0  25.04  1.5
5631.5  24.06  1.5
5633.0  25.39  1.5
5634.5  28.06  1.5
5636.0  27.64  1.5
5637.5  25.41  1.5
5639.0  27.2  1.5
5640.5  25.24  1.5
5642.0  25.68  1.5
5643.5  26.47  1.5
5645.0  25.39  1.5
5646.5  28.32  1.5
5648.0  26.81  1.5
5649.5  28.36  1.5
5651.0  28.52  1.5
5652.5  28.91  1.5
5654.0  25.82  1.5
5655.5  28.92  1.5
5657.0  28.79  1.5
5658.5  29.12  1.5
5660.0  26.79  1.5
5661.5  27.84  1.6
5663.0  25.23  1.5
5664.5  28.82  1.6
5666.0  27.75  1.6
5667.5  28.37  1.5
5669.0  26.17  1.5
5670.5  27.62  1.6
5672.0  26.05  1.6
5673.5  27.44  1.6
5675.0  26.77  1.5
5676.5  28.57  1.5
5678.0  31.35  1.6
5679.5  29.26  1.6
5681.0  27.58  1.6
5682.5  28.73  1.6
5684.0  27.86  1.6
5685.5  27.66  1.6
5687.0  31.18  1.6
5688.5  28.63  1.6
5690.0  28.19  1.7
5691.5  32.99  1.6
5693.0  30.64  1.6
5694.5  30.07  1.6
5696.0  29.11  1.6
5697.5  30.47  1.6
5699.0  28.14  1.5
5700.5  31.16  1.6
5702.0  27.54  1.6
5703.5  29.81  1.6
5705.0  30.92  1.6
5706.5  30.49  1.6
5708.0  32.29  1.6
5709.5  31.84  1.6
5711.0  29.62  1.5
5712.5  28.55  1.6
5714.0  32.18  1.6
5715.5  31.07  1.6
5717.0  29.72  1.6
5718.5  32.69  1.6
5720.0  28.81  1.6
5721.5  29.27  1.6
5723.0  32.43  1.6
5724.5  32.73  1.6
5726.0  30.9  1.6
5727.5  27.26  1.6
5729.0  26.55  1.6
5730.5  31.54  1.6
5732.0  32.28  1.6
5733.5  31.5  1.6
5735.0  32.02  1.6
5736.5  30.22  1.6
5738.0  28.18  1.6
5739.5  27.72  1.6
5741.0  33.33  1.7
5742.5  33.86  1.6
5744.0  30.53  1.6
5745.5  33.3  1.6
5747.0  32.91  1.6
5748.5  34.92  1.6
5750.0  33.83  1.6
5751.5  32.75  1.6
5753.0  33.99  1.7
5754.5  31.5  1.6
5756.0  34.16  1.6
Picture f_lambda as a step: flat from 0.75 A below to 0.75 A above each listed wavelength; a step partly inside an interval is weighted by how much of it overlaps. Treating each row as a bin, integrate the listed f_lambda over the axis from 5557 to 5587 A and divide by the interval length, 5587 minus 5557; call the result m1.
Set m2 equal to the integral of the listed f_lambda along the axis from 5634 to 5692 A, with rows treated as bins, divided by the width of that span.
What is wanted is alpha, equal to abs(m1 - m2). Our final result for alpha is 0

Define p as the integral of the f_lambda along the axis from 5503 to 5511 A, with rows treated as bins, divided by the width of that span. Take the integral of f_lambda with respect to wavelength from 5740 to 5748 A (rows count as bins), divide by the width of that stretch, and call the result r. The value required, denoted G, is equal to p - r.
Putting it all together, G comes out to -7.7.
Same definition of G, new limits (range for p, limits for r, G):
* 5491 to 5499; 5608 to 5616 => 1.4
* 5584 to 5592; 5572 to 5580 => -0.4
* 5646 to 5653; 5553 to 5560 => 0.4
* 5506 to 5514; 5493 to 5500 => -2.7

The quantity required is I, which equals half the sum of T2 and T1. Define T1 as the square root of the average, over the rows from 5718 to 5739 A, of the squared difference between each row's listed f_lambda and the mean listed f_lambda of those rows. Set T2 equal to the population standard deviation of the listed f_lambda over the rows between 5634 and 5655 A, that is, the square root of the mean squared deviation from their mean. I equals 1.6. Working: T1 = 2.02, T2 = 1.28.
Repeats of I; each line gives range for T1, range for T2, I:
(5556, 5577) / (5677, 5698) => 1.3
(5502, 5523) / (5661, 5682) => 2.0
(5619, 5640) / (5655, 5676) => 1.2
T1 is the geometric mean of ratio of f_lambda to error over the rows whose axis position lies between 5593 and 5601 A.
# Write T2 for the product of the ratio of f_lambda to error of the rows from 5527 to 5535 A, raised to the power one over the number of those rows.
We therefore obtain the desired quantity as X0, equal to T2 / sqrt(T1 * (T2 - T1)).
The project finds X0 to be 3.9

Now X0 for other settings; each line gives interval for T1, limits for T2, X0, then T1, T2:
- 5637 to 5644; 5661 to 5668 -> 7.1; 17.3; 17.7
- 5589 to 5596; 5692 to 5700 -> 3.1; 16.6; 18.8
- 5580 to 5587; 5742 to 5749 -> 2.1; 13.6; 20.7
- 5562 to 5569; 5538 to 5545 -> 18.9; 17.3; 17.3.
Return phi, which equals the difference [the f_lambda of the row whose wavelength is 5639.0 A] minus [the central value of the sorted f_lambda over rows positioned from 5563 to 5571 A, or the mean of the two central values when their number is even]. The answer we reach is 0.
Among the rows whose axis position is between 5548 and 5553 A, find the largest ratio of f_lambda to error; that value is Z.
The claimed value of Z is 17.6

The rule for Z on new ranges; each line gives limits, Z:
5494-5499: 18.7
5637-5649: 18.9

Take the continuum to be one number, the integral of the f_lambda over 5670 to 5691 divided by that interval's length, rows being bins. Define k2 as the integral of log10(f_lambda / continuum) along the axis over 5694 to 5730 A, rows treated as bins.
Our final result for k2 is 0.9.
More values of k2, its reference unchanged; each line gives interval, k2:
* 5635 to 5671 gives -0.6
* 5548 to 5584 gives -0.5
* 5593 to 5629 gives -1.6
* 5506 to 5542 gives -1.3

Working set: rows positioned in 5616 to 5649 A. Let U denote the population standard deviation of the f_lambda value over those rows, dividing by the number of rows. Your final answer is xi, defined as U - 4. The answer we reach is -2.8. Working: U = 1.2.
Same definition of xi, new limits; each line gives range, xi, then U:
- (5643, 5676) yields -2.8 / 1.2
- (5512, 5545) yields -1.9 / 2.1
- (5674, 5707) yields -2.4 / 1.6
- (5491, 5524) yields -1.5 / 2.5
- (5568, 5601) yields -1.1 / 2.9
